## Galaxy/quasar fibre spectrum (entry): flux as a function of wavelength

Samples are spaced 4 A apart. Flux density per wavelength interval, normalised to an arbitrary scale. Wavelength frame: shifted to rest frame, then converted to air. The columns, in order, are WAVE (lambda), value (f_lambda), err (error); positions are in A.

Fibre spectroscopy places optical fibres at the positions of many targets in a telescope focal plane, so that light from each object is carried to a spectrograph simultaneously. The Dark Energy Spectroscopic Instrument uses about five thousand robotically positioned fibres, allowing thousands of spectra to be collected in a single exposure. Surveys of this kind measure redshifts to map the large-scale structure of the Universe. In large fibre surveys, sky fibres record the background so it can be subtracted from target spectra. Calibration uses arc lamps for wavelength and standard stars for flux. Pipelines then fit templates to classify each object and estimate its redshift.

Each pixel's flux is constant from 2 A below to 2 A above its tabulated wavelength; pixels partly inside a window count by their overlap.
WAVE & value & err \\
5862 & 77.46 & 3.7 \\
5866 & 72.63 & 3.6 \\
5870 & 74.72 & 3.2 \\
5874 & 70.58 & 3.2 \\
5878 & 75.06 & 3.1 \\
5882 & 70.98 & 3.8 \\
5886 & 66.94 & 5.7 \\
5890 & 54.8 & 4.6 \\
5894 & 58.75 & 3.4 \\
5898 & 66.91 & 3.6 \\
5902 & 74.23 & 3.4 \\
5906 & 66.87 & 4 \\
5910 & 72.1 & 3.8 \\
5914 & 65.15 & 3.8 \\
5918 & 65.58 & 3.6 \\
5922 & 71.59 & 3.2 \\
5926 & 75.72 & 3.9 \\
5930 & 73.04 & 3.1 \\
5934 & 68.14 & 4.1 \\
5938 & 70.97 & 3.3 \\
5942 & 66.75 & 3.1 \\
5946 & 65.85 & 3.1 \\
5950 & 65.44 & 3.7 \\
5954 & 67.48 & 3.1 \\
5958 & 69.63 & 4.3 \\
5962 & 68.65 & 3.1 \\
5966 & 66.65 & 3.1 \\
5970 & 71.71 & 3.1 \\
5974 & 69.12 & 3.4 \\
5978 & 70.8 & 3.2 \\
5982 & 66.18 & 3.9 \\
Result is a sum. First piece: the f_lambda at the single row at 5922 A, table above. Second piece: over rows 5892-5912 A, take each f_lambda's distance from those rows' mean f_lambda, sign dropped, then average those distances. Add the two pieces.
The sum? 75.9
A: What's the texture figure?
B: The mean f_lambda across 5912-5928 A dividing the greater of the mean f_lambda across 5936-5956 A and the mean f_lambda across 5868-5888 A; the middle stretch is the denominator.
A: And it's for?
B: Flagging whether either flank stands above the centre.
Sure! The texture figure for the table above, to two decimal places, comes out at 1.03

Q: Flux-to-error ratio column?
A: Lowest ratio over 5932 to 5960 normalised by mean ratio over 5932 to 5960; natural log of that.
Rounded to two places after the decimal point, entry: -0.19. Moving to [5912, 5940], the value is -0.18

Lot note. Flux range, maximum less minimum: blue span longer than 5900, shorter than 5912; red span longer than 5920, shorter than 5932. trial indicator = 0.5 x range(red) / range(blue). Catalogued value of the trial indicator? 0.3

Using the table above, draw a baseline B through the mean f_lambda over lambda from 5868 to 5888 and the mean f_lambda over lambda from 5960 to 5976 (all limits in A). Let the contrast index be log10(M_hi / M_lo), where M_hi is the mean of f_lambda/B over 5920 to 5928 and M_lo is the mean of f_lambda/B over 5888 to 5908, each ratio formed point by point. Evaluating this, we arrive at 0.06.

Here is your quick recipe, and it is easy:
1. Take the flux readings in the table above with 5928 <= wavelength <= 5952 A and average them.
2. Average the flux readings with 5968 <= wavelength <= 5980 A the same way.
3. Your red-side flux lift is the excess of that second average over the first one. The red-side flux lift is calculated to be 2.2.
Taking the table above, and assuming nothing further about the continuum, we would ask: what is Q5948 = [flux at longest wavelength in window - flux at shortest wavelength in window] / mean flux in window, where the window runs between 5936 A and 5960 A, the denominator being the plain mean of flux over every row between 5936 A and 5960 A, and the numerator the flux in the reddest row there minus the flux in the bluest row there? -0.02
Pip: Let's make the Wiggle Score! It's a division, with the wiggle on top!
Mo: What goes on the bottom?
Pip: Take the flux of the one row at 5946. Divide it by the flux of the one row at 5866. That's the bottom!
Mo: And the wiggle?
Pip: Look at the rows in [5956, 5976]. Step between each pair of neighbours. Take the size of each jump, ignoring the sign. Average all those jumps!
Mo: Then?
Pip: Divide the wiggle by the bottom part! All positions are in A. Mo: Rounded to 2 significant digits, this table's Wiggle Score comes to 2.9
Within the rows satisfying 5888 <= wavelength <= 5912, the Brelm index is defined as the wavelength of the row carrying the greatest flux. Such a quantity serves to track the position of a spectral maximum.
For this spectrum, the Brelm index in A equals 5902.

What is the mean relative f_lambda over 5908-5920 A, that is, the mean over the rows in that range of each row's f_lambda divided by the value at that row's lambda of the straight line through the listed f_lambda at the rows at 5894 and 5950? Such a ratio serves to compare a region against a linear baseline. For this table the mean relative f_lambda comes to 1.11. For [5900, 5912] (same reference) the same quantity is 1.18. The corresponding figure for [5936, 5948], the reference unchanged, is 1.05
